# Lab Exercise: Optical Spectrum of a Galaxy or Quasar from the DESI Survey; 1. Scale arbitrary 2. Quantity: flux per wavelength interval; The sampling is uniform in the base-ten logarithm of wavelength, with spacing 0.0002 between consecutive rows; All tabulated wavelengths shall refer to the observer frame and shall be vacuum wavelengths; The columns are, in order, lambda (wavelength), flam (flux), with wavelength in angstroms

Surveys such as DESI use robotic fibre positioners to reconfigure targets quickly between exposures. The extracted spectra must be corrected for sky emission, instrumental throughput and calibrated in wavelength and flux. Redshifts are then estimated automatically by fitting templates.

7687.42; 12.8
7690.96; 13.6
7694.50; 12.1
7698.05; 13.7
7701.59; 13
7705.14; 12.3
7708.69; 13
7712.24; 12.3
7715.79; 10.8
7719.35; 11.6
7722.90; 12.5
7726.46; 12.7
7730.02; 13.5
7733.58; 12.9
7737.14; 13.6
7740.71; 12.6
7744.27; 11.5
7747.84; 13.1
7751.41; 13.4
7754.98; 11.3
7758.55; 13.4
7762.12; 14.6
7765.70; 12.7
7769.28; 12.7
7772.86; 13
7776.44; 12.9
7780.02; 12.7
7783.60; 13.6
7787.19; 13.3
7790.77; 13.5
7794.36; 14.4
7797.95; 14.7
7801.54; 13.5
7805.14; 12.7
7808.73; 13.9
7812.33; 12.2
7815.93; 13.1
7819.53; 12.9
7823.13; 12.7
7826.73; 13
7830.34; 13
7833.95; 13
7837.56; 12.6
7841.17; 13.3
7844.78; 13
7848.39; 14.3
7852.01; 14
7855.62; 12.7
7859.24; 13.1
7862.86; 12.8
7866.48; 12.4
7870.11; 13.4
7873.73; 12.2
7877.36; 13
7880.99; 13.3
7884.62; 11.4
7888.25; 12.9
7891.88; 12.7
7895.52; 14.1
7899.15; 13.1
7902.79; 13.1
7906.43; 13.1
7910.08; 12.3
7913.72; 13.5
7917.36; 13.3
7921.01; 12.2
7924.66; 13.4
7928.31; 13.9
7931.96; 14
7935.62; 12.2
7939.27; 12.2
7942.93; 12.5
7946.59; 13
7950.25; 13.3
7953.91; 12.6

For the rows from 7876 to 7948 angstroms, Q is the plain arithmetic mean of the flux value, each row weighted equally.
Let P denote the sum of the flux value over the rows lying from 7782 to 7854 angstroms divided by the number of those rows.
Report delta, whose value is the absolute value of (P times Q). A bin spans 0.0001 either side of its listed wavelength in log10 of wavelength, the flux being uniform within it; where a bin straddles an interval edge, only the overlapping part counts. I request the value 173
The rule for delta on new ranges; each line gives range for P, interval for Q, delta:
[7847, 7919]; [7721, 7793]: 169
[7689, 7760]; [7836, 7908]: 165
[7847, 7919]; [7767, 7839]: 172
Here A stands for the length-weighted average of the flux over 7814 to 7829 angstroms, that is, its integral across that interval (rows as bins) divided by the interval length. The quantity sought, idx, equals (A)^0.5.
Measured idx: 3.59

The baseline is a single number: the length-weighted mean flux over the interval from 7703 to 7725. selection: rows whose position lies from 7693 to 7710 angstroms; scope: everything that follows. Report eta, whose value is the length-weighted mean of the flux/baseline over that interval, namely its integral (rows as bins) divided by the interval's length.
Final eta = 1.06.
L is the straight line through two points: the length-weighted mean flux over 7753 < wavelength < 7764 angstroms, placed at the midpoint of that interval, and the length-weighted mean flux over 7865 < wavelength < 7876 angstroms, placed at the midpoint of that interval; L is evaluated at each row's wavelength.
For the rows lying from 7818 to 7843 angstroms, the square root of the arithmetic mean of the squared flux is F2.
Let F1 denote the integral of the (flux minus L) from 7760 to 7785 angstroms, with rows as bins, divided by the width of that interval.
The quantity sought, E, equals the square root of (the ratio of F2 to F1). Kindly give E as 10.6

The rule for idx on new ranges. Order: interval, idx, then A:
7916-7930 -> 3.63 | 13.2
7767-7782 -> 3.58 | 12.8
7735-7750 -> 3.57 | 12.7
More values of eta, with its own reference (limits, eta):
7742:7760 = 1.03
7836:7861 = 1.10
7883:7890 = 1.01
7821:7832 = 1.07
